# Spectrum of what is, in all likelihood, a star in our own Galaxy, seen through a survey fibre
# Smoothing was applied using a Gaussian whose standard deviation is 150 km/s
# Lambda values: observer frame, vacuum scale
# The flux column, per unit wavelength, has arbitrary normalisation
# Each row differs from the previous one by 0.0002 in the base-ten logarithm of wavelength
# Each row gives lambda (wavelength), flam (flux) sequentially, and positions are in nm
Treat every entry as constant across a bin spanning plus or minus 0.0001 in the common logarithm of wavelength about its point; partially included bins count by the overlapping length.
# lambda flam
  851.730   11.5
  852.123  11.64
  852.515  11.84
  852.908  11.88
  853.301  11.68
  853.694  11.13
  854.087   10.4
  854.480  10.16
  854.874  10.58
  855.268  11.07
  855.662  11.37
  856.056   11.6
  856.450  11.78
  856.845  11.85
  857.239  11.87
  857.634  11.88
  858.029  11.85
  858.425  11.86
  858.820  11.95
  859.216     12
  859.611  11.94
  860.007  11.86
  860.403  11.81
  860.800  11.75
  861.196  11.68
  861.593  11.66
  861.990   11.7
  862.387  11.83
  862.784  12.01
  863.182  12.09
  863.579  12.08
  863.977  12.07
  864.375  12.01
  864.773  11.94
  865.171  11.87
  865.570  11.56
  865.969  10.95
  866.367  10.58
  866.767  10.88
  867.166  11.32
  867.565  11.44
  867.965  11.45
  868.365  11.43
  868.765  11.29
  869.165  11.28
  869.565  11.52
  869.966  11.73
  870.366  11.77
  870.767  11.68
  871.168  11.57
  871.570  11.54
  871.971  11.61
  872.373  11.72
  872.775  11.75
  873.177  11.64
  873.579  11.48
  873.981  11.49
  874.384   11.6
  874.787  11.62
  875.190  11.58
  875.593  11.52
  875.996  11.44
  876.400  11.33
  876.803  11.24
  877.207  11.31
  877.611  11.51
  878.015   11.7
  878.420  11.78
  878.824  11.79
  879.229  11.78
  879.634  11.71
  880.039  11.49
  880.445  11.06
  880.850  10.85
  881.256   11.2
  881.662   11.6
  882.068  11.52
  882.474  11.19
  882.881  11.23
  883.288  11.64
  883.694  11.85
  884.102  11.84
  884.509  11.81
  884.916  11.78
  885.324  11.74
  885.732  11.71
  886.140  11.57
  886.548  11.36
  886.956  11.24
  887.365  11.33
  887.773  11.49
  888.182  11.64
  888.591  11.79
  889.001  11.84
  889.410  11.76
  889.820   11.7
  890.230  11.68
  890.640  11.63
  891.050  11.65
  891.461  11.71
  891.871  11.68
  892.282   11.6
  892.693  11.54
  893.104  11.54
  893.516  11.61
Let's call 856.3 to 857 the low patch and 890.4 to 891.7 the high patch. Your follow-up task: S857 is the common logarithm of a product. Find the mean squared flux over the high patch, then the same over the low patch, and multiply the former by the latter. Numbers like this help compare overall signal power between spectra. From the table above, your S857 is 4.28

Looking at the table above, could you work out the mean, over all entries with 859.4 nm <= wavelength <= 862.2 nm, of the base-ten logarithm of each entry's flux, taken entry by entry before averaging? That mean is 1.07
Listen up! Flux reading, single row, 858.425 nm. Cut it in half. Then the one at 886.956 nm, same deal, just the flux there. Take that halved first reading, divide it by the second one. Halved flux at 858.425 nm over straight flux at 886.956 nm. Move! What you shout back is 0.528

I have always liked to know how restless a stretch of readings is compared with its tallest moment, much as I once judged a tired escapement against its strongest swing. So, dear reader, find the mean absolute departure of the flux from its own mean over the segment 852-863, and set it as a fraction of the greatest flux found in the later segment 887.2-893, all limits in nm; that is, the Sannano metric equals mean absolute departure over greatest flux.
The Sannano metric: 0.029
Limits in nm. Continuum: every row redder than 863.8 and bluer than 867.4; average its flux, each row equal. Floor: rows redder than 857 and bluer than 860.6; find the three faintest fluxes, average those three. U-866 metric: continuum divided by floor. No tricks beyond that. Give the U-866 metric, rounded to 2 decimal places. 0.97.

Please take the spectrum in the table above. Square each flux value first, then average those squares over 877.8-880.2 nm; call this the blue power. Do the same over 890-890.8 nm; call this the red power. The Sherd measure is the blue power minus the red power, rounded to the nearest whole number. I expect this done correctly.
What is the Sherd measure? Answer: 1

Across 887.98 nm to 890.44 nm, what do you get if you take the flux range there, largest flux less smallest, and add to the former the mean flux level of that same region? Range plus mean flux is 11.9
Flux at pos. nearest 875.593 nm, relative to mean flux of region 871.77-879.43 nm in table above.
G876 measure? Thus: 0.995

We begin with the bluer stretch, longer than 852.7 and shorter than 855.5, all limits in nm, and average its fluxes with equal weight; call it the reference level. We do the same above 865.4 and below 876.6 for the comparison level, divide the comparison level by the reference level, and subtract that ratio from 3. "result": 1.96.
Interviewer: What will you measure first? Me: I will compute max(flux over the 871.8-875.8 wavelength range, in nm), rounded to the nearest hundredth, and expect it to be 11.75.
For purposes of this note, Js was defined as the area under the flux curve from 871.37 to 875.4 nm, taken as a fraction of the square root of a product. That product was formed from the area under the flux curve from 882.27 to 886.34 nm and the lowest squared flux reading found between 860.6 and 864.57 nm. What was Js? 0.58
